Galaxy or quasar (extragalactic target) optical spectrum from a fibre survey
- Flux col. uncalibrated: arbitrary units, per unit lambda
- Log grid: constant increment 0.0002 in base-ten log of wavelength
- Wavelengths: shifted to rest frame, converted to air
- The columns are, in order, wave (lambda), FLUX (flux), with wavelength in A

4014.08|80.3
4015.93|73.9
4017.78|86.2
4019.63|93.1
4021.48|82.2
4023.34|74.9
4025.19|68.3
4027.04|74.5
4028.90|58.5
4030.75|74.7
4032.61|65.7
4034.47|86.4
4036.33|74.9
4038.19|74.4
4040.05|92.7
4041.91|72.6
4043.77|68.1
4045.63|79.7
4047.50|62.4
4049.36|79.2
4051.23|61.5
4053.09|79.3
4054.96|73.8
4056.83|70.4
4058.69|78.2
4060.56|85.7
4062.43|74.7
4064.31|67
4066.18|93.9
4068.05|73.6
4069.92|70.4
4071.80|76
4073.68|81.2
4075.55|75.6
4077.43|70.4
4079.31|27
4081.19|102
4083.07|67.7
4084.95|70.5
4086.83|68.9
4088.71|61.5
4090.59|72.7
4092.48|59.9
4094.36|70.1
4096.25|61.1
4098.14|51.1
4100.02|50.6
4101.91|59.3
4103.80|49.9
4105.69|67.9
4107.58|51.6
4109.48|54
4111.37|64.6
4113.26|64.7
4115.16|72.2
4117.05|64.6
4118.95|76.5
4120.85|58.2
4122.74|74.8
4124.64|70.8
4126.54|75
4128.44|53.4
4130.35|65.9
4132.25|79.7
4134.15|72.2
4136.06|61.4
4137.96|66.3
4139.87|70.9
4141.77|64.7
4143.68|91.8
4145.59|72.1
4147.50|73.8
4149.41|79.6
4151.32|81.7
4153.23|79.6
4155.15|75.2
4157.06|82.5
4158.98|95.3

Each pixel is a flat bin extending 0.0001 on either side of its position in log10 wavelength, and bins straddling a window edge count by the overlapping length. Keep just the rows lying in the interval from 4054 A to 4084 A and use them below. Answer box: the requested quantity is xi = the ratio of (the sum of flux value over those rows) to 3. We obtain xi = 396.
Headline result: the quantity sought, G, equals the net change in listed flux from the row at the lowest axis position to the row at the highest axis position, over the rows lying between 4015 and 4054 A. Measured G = 5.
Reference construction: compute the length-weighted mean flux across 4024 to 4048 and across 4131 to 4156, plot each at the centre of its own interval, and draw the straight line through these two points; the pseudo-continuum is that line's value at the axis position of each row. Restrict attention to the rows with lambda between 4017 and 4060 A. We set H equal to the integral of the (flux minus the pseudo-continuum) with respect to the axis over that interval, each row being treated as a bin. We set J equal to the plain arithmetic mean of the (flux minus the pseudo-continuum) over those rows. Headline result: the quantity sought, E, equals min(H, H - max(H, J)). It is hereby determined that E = 0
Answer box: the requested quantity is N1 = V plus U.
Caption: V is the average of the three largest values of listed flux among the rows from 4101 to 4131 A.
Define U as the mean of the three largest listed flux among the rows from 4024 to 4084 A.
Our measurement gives 172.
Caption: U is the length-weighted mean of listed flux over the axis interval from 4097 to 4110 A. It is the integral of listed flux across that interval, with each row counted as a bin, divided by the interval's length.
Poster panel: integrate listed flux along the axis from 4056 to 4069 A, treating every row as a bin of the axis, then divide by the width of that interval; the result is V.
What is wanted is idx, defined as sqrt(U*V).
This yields 65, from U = 55.0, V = 77.7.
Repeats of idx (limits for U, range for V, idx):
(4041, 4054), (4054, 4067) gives 75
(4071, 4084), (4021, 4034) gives 71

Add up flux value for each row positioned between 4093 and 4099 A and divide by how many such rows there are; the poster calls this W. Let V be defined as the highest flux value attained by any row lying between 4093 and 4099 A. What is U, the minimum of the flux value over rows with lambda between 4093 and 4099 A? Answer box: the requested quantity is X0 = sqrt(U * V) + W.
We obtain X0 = 121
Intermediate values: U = 51.1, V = 70.1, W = 61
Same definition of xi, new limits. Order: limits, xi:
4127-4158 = 390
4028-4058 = 391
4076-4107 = 337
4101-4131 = 341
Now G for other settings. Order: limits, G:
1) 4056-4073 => 6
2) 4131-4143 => -15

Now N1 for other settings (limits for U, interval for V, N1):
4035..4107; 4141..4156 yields 181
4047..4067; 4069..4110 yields 173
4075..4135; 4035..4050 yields 170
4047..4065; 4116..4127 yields 157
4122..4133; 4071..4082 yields 163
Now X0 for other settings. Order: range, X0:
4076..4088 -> 120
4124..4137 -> 134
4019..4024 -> 167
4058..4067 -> 159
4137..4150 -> 151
